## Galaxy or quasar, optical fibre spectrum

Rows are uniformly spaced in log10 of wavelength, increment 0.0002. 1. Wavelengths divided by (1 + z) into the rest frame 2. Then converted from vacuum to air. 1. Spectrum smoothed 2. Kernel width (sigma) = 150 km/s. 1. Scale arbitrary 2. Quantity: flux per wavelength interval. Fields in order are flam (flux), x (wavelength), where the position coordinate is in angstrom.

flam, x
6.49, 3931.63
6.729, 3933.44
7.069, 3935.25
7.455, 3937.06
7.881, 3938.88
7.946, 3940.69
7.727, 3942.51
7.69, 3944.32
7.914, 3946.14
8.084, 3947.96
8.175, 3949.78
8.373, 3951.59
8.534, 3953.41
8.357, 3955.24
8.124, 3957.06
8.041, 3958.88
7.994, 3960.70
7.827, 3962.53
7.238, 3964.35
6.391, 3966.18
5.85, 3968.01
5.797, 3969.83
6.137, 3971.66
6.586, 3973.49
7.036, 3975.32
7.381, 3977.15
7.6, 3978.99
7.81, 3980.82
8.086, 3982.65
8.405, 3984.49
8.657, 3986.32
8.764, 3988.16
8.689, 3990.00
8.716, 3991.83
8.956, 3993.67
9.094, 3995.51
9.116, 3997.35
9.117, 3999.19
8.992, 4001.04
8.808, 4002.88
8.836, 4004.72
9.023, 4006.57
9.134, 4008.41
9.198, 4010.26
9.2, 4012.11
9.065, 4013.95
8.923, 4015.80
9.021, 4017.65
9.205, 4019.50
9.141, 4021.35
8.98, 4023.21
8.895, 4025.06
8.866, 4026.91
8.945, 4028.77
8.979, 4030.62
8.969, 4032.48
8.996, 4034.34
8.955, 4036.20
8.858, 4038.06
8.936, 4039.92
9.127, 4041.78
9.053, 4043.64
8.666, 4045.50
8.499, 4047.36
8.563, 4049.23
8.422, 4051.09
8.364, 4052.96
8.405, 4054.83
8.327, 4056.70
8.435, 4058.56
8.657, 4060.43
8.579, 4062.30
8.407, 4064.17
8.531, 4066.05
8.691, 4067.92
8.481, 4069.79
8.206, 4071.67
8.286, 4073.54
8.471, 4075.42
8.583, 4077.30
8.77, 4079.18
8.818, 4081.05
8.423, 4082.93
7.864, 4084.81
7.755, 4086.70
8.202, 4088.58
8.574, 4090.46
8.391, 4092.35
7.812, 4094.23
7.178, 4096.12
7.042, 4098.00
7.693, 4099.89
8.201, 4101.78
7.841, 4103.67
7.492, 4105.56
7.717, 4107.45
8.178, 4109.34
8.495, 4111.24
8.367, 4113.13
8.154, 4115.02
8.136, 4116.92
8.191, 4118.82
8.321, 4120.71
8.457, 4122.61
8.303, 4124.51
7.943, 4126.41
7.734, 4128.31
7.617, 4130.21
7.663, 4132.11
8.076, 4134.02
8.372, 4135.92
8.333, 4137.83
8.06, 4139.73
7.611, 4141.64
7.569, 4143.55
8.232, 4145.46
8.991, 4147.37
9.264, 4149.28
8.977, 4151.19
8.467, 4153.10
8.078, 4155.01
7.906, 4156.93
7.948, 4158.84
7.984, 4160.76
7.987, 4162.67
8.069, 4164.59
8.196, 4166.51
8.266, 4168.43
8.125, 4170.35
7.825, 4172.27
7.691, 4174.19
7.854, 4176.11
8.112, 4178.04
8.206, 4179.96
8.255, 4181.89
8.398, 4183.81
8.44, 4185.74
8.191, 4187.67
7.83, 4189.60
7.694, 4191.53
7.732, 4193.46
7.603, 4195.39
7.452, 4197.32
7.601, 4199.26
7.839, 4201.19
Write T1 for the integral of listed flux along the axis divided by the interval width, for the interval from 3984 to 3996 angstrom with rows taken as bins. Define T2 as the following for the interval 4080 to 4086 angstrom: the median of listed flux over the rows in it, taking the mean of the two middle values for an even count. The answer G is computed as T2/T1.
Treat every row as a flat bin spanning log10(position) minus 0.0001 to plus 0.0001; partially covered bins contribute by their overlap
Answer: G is 0.96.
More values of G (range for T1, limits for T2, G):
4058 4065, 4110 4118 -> 0.97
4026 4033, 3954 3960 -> 0.91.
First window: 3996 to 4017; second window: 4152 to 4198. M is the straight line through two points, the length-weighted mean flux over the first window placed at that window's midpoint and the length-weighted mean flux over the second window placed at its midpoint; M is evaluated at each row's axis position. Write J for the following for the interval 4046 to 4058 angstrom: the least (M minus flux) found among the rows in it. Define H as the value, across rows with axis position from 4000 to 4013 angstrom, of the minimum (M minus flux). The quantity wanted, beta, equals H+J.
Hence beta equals 0.02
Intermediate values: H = -0.20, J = 0.22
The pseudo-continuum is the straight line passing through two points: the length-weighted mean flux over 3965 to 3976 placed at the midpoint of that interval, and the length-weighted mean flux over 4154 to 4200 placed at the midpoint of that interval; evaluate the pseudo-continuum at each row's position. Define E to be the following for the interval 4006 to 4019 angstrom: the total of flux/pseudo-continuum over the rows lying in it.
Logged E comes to 9.6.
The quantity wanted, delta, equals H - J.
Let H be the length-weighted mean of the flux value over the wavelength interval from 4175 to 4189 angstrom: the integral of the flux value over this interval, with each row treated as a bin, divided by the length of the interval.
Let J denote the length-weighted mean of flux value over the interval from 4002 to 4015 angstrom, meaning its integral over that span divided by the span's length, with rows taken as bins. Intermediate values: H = 8.2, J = 9.0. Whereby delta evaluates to -0.8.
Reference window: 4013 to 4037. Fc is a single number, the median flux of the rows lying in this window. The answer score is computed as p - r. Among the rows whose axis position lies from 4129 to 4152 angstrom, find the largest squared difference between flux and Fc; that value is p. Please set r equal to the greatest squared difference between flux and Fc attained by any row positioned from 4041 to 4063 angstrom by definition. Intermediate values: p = 2.0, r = 0.4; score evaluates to 1.6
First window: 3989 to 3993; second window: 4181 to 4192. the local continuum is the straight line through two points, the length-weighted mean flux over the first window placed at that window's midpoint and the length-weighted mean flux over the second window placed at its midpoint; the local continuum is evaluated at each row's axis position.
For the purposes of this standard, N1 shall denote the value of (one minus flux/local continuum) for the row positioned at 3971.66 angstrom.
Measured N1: 0.30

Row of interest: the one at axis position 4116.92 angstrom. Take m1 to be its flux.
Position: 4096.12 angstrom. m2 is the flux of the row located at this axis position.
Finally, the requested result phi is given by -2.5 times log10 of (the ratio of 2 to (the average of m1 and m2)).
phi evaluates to 1.46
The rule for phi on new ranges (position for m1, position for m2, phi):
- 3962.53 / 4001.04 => 1.56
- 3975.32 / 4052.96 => 1.46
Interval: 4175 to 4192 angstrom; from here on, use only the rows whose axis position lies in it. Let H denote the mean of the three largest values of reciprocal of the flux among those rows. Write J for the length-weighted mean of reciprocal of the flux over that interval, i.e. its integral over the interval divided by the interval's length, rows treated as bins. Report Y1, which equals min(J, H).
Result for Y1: 0.123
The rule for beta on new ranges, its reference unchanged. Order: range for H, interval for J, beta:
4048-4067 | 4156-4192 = -0.43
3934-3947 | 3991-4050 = 1.19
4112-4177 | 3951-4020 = -1.33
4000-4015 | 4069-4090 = -0.42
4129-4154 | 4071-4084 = -1.32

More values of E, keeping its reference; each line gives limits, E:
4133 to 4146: 7.3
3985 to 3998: 9.6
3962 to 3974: 7.3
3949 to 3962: 9.3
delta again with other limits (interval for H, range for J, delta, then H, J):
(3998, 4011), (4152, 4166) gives 0.9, 9.0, 8.1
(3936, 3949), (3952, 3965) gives -0.2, 7.8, 8.0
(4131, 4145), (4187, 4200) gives 0.2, 8.0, 7.7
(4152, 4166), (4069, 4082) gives -0.4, 8.1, 8.5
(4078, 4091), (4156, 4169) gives 0.3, 8.3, 8.0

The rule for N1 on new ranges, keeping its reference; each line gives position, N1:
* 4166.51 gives 0.00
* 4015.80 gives -0.03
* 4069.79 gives 0.00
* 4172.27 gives 0.05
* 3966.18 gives 0.27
